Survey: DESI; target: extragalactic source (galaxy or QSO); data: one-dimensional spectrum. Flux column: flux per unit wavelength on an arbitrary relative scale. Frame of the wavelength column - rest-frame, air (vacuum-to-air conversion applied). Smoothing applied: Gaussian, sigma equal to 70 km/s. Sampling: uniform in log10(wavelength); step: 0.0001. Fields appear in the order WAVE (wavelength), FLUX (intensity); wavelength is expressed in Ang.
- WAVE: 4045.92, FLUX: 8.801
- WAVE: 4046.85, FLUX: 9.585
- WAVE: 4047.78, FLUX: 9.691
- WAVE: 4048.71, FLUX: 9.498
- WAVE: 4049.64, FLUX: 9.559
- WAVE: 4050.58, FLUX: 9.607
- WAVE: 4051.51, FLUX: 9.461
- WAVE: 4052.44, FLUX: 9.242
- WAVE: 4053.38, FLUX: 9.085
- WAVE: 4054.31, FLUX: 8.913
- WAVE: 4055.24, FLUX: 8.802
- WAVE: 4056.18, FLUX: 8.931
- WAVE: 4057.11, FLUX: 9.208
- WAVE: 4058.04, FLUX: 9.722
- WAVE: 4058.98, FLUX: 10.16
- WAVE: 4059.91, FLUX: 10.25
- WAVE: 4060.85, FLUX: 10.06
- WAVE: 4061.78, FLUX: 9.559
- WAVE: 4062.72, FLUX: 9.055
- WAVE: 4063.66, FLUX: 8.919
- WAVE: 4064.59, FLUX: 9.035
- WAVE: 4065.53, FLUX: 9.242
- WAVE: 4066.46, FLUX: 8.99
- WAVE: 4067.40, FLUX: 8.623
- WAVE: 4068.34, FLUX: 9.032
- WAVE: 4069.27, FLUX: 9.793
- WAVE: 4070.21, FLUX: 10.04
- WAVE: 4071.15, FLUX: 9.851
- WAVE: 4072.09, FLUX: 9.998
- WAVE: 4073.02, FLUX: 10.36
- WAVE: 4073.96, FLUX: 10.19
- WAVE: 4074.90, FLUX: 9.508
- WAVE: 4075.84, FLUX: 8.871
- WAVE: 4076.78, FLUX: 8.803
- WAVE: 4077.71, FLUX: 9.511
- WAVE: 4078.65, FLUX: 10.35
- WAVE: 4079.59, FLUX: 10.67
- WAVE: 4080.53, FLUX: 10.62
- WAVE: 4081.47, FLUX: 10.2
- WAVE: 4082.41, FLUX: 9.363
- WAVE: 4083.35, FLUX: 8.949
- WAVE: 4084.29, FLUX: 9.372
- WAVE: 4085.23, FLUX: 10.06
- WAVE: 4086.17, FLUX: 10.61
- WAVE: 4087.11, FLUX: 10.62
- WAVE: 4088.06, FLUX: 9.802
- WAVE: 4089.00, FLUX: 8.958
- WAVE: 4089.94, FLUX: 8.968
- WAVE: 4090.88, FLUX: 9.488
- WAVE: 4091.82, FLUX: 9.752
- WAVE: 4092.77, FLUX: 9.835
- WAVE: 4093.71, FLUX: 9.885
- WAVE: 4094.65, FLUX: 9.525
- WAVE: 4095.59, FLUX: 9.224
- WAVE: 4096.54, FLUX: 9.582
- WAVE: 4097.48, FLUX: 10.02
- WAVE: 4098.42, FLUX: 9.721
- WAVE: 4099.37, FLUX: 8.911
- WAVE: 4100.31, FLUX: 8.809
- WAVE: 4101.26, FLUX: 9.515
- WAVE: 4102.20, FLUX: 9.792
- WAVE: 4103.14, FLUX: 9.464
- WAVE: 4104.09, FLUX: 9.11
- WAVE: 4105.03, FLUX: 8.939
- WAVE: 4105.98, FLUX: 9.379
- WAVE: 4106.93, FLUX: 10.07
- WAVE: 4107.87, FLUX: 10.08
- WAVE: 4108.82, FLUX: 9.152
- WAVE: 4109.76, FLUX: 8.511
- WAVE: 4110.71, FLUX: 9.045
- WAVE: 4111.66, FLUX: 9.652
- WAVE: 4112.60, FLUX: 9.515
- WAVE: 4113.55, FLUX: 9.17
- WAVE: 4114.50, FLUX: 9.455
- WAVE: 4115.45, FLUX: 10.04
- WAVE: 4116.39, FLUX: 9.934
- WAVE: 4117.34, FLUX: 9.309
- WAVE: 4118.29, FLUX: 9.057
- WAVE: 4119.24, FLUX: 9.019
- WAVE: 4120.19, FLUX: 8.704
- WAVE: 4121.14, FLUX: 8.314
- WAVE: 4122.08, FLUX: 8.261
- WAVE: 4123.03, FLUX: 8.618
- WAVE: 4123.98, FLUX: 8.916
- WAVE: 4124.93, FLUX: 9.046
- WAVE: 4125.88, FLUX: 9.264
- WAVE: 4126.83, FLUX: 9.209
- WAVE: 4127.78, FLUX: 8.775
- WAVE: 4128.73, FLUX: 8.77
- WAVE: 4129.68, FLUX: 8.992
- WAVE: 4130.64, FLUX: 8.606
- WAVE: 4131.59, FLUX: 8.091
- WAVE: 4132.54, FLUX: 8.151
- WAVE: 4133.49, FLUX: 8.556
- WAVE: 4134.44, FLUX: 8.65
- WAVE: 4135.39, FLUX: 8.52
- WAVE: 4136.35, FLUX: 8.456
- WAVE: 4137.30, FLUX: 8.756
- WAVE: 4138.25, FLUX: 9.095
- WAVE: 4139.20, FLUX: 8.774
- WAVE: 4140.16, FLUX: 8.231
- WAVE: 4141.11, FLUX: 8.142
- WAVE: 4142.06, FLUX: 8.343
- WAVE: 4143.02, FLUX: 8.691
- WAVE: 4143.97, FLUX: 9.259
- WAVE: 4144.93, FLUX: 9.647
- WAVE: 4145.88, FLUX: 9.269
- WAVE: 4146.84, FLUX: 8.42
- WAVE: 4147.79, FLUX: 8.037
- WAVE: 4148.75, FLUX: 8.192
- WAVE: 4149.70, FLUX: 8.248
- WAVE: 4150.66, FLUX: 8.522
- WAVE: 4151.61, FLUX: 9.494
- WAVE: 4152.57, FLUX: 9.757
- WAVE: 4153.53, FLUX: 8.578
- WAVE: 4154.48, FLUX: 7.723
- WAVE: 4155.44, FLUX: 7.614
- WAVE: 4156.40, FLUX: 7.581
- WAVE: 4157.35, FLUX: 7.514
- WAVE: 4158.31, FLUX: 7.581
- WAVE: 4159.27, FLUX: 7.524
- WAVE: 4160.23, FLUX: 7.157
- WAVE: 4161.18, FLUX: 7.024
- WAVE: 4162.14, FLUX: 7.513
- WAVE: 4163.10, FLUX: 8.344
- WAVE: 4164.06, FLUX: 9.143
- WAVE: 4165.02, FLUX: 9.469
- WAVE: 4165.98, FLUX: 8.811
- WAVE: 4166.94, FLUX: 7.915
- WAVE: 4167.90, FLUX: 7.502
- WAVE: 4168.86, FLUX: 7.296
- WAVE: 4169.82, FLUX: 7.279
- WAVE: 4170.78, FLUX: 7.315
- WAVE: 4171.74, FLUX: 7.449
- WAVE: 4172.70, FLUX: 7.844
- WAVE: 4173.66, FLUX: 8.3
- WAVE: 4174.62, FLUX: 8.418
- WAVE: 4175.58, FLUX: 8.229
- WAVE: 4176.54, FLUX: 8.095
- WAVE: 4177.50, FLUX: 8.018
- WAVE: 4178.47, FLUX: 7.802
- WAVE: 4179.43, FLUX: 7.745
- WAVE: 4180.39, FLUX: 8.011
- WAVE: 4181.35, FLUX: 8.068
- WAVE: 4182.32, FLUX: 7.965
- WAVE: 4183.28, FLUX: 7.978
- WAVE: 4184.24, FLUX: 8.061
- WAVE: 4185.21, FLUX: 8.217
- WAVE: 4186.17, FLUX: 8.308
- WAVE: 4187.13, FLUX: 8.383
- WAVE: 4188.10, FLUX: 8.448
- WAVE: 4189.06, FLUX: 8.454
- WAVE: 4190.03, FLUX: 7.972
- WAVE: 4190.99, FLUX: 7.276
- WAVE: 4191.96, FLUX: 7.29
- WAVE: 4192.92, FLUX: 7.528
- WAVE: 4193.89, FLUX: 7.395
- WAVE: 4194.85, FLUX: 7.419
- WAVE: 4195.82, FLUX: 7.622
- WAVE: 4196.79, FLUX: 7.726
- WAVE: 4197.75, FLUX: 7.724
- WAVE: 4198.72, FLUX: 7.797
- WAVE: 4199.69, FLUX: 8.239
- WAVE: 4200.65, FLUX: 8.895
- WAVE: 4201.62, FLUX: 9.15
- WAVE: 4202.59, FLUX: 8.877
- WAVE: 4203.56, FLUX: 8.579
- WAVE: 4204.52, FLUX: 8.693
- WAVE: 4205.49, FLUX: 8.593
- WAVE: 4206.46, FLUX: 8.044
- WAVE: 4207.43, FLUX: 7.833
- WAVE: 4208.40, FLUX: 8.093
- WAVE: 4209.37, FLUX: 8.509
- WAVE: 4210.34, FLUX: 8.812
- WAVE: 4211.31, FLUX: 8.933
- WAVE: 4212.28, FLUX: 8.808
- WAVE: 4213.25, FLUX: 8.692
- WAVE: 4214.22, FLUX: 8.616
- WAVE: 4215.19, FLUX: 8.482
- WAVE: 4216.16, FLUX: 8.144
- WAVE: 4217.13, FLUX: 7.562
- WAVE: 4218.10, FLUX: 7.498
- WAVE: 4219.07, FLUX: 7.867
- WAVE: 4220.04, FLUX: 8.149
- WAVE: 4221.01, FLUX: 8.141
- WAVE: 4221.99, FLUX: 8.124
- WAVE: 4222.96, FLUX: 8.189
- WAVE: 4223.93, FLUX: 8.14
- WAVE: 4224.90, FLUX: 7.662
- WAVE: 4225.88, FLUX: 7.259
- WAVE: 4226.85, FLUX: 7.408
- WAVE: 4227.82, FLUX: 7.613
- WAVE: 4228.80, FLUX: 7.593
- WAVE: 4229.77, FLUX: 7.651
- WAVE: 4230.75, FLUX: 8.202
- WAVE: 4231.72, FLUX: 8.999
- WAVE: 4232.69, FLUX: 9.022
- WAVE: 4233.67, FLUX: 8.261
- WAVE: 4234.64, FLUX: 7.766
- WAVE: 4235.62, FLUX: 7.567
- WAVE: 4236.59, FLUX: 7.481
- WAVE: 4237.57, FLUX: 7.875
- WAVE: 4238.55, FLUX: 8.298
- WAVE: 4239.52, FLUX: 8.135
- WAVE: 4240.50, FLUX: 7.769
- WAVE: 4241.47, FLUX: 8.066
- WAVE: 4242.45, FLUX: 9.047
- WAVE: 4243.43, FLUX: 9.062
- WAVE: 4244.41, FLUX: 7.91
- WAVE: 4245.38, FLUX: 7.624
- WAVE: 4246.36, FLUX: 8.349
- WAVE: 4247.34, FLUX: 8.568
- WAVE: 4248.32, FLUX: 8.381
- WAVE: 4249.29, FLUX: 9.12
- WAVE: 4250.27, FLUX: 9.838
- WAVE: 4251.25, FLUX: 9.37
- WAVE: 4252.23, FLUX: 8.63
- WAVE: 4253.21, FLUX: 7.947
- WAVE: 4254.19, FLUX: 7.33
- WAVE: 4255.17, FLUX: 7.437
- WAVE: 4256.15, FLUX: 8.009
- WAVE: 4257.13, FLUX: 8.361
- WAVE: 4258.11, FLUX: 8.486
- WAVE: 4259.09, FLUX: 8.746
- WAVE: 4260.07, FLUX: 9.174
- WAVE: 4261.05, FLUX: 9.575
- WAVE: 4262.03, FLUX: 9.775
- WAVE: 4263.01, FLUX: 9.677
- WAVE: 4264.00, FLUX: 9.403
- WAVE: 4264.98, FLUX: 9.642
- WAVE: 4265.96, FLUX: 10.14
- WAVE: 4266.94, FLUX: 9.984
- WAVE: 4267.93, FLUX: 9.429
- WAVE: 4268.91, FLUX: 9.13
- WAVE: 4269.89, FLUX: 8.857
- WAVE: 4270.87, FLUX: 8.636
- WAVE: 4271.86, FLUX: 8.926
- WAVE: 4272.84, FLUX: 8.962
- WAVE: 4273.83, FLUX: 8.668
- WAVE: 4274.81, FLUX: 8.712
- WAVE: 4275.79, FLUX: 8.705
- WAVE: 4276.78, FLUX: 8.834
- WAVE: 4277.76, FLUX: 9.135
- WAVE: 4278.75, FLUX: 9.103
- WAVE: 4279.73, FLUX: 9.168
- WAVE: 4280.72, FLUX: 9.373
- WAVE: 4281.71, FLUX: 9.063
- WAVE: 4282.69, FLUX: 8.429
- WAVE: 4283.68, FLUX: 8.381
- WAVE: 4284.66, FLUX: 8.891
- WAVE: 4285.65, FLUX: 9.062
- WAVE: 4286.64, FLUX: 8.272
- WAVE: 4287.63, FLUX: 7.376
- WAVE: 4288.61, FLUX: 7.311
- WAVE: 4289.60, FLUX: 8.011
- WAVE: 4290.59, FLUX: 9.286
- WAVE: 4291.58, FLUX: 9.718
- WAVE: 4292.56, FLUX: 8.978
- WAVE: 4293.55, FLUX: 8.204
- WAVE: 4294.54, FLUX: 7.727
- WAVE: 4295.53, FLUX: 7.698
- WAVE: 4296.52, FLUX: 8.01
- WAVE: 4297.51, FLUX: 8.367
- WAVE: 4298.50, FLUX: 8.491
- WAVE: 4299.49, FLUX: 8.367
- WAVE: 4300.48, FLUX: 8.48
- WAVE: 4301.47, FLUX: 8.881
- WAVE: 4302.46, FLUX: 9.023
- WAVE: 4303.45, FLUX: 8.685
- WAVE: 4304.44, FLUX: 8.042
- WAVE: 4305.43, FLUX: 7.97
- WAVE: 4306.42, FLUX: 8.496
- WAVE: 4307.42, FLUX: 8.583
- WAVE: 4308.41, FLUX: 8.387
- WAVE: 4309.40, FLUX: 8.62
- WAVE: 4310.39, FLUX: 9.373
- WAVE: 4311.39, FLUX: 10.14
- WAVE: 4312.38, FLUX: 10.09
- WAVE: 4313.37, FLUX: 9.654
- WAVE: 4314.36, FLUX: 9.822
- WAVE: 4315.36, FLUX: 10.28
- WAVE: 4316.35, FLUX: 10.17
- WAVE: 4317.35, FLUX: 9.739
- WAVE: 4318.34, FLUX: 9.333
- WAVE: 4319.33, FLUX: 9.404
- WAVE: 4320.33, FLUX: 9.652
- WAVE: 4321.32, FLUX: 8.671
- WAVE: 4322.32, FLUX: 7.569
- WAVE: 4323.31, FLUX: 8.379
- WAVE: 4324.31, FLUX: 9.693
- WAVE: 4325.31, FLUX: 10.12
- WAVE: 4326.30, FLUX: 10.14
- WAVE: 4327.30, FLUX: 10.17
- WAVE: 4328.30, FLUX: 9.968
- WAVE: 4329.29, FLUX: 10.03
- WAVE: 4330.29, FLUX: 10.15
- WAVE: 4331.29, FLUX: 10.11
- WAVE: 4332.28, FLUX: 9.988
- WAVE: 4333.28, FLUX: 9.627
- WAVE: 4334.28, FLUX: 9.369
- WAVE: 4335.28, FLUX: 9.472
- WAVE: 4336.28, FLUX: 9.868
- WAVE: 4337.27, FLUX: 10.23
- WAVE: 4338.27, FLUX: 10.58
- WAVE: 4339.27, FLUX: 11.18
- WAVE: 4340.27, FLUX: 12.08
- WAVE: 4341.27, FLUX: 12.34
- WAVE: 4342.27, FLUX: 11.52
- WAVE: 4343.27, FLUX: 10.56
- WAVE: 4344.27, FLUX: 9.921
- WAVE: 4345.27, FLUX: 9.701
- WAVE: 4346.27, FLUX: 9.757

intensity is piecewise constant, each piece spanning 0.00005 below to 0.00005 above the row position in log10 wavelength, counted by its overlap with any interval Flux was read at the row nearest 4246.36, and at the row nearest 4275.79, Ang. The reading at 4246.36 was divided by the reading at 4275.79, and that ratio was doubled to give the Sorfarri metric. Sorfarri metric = 1.92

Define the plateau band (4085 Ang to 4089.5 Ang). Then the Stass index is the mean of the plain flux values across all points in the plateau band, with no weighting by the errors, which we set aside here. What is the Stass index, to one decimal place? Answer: 10.0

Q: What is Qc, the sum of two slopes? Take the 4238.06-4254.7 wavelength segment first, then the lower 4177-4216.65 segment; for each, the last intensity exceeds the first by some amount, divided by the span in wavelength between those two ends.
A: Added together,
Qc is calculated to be -0.059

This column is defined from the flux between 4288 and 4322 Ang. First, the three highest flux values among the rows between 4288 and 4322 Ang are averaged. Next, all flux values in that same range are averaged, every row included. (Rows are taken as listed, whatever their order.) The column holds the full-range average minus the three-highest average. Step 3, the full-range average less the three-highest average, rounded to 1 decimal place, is -1.3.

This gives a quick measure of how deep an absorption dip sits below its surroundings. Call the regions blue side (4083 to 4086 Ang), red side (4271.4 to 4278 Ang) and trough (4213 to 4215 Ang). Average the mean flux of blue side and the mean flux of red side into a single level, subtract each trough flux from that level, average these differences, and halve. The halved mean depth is 0.3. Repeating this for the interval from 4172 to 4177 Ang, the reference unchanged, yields 0.5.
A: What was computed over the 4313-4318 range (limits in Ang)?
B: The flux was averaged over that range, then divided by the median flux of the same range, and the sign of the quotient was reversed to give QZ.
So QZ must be -1.01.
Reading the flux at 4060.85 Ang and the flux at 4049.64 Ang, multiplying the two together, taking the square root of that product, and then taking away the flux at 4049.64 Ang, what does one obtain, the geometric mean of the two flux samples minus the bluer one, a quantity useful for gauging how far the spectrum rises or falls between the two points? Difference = 0.2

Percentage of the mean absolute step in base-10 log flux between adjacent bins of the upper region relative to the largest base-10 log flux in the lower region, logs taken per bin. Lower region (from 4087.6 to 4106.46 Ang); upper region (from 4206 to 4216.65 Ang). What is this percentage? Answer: 1.1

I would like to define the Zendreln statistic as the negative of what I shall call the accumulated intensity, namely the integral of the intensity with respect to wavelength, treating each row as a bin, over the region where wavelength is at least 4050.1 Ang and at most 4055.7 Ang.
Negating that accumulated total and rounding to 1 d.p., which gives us -51.4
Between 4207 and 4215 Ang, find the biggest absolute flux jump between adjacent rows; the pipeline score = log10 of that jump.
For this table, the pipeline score -0.38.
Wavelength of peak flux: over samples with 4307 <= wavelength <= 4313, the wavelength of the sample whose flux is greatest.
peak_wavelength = 4311.39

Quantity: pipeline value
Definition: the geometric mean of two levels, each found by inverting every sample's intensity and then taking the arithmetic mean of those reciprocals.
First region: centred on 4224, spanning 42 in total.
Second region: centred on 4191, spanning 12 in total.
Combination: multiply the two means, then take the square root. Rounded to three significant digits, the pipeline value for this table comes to 0.125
